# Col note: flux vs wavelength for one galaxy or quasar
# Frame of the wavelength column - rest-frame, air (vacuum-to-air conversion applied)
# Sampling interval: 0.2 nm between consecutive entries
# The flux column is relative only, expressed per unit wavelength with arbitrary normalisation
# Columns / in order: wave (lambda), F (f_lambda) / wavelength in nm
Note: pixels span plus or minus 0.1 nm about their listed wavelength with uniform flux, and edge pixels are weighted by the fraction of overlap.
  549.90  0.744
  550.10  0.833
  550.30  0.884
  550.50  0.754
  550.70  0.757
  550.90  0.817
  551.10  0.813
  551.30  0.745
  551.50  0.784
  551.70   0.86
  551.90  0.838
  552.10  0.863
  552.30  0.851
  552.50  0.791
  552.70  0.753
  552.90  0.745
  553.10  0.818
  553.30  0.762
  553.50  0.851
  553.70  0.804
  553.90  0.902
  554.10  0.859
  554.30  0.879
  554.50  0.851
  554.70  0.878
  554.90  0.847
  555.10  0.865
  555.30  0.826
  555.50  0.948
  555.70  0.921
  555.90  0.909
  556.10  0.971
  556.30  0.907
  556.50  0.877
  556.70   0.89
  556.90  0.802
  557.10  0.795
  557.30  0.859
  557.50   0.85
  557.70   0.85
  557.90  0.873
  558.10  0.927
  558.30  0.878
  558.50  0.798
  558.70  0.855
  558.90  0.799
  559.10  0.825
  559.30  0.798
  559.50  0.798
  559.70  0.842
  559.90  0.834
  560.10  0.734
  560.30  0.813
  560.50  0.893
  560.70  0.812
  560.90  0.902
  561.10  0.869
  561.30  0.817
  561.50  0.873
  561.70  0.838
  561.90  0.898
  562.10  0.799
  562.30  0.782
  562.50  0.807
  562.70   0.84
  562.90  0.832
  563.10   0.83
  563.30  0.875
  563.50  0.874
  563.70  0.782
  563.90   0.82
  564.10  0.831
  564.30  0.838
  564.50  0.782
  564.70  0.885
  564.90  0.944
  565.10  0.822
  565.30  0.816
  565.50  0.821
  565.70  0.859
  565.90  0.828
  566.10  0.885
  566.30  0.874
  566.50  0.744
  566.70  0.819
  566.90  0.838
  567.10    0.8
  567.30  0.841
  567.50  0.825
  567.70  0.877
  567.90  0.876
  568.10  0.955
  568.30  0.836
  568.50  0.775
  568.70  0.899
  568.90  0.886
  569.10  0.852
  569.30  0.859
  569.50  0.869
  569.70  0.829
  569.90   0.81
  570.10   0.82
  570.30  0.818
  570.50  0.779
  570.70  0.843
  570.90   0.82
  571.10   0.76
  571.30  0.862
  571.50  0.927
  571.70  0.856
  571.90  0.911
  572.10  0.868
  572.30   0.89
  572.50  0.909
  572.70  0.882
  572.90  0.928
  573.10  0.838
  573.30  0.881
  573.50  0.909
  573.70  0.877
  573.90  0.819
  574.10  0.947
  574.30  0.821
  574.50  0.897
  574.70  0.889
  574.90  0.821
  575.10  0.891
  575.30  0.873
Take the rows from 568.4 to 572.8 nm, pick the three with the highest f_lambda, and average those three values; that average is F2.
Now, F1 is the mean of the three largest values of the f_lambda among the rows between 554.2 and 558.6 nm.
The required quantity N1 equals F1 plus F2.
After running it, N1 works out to 1.86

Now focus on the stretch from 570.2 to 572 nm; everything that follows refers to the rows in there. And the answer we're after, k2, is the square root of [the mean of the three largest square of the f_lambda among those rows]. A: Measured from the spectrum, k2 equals 0.900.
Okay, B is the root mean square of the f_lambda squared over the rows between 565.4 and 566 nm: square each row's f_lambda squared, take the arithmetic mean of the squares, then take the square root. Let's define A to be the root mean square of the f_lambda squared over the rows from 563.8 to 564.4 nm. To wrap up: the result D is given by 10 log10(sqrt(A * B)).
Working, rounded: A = 0.69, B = 0.70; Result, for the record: -1.59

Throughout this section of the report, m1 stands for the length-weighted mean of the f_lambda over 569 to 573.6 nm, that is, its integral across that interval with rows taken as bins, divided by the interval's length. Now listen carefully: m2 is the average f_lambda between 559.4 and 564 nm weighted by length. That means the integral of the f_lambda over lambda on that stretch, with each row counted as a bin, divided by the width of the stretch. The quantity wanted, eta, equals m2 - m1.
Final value -0.024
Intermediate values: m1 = 0.857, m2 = 0.833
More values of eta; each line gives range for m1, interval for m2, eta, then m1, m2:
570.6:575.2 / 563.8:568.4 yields -0.027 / 0.872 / 0.844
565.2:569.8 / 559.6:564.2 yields -0.012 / 0.846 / 0.835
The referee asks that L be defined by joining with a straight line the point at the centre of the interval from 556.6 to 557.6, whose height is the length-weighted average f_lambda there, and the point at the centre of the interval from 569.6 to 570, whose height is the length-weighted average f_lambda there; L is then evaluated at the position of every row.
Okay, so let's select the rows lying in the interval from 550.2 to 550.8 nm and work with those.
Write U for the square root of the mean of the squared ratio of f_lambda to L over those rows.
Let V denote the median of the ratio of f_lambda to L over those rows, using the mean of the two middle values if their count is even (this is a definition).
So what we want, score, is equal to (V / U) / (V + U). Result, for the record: 0.516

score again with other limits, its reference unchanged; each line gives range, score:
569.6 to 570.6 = 0.507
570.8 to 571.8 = 0.485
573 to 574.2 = 0.462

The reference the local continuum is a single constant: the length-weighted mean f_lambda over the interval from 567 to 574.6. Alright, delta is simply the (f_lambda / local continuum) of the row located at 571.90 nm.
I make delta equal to 1.06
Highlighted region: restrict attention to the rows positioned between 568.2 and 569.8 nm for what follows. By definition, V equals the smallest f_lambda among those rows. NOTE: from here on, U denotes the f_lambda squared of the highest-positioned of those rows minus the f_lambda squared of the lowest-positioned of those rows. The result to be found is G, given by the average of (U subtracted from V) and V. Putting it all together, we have 0.781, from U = -0.01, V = 0.775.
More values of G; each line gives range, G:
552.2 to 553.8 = 0.784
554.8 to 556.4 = 0.773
